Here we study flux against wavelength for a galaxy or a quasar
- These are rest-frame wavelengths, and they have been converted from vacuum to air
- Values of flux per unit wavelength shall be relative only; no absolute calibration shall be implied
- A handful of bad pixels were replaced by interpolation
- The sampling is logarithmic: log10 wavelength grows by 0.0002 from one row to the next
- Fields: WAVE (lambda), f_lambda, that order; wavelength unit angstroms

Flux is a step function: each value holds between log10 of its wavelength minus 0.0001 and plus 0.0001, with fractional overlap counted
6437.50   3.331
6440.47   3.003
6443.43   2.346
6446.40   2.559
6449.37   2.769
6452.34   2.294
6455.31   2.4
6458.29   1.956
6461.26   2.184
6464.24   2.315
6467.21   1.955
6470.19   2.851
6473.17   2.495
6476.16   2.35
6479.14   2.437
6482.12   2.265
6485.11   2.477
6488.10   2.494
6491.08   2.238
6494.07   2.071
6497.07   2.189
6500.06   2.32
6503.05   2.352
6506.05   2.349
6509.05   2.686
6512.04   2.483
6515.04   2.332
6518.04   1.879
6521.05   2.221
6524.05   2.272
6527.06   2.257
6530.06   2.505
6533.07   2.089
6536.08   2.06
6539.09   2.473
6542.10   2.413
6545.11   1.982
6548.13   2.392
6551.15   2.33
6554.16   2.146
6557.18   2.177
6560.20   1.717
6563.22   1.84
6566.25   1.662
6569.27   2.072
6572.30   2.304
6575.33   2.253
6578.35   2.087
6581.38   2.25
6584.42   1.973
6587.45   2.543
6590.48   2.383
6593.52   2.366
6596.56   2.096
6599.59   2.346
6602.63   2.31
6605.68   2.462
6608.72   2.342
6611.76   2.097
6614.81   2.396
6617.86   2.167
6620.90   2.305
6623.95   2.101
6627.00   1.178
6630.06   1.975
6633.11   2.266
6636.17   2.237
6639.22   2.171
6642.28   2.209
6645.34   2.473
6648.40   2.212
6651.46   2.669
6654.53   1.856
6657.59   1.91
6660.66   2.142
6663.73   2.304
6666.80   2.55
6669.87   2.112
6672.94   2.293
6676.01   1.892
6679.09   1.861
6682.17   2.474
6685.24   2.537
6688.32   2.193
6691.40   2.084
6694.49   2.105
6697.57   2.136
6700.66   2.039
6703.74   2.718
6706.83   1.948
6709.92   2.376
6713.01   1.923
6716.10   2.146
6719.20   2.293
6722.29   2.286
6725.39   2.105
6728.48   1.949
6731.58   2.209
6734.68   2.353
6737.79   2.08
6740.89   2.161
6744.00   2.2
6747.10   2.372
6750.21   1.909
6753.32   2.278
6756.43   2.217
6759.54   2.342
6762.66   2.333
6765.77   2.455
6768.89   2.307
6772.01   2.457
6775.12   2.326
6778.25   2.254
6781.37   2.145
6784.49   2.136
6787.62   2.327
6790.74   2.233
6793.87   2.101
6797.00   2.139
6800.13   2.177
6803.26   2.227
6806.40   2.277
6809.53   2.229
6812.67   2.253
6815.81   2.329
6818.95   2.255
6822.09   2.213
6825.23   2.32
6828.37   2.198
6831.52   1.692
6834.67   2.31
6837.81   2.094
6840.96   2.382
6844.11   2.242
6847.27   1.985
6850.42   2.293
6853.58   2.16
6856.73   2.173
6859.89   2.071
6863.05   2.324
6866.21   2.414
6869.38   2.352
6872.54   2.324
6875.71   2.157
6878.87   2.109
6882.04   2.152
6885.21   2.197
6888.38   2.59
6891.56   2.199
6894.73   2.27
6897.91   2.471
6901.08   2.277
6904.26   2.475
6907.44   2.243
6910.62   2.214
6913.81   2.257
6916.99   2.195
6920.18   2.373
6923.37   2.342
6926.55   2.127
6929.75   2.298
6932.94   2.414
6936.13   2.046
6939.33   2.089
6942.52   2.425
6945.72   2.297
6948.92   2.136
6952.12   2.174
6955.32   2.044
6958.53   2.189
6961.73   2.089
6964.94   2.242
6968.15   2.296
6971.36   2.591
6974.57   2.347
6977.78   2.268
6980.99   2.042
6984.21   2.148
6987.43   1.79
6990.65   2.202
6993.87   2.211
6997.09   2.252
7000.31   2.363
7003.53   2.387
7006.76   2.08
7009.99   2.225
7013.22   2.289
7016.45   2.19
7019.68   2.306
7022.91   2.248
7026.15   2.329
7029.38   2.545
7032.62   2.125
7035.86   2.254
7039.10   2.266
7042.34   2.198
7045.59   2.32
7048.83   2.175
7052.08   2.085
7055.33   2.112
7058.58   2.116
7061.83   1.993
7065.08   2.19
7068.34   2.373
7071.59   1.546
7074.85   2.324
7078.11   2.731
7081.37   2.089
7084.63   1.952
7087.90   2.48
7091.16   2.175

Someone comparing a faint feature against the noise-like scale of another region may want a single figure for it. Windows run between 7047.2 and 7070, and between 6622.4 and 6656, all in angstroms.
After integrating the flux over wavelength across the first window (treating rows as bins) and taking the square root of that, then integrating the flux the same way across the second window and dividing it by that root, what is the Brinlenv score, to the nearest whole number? 10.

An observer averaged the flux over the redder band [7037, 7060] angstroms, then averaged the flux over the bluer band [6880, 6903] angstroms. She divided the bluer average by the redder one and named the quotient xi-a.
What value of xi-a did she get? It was 1.06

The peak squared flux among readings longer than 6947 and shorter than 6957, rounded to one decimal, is 4.7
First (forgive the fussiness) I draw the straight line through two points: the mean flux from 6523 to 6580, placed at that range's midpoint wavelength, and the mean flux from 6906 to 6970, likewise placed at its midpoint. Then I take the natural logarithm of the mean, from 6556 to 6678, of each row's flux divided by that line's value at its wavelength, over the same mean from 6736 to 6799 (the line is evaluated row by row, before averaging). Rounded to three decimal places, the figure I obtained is -0.021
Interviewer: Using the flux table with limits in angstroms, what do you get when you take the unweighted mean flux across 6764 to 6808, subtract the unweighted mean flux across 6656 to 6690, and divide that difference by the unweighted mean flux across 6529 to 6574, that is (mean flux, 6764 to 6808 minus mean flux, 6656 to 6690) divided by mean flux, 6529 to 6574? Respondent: 0.02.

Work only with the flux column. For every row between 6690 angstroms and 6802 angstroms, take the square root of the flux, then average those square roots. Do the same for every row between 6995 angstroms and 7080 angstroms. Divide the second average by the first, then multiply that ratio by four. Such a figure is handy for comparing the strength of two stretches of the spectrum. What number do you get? 4.016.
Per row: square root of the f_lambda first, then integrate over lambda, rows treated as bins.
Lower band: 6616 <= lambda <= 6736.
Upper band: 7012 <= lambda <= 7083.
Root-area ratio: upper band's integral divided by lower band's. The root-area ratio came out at 0.60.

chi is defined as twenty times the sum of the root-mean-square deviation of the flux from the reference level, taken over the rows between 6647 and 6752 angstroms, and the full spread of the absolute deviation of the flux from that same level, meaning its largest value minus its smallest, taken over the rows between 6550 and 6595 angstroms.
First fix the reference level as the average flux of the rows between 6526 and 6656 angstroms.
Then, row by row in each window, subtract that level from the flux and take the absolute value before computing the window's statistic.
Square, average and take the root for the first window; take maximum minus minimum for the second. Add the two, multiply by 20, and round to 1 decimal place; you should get 14.8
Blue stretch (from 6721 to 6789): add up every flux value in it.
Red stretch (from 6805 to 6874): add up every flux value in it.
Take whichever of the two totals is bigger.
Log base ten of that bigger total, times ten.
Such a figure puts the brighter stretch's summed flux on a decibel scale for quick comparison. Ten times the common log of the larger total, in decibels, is 16.9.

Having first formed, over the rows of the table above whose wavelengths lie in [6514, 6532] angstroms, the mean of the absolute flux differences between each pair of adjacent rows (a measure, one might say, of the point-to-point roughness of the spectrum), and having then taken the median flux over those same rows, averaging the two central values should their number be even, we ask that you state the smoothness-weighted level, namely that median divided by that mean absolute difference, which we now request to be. 10.2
